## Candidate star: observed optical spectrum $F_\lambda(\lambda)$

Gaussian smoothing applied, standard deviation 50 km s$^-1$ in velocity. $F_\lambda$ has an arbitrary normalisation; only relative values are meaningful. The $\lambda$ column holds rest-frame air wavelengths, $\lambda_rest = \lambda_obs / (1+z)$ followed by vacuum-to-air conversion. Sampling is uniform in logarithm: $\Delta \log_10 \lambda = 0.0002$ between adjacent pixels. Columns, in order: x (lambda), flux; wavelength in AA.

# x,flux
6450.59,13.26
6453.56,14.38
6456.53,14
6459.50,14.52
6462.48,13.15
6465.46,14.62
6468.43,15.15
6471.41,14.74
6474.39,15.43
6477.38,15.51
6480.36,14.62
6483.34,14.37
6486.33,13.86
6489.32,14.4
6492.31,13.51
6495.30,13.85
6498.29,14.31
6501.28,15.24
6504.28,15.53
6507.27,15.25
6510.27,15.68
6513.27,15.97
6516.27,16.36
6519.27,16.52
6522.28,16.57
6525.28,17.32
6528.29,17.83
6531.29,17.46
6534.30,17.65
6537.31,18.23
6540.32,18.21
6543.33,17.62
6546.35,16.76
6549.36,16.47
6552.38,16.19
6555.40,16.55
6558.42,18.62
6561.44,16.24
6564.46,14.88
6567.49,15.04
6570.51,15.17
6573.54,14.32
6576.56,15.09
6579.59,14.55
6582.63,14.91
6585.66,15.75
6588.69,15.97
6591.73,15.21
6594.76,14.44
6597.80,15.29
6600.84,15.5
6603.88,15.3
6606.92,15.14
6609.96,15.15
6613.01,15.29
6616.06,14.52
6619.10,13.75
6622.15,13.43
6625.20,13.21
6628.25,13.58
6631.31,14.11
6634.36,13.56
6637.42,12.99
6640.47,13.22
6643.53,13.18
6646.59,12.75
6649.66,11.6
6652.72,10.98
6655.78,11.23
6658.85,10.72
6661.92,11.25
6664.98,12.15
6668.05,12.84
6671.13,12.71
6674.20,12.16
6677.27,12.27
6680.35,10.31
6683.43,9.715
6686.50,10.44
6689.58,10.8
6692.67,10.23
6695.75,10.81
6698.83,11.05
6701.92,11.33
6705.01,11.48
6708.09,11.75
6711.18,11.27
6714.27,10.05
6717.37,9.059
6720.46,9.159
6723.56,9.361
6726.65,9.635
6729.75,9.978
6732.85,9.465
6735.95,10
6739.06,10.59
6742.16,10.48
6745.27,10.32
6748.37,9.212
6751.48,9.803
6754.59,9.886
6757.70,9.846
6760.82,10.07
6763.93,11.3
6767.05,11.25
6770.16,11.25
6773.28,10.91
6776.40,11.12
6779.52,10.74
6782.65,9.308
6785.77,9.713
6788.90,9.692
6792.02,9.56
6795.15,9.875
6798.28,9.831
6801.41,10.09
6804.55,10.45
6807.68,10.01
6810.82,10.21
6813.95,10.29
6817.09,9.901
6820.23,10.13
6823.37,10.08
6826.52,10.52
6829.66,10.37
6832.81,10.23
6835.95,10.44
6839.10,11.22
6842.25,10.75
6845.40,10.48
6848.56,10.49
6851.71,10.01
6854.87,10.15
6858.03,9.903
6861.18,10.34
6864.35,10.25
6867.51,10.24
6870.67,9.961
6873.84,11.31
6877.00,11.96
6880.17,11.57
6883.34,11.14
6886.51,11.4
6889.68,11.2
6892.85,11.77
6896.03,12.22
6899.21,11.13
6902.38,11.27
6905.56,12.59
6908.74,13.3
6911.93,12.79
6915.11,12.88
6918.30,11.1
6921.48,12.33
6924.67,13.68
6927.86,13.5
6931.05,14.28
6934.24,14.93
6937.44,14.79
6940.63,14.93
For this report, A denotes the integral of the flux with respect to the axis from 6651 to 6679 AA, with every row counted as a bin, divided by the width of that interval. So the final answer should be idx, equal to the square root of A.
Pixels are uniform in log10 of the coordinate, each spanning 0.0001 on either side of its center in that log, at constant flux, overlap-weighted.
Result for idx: 3.44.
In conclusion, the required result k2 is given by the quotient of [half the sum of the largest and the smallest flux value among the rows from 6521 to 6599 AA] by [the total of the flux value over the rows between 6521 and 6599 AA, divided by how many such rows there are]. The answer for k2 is 1.01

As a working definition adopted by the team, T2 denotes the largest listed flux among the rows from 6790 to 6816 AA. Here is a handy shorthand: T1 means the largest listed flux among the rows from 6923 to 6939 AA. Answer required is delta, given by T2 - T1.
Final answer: -4.5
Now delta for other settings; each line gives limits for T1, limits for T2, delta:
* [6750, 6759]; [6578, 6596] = 6.1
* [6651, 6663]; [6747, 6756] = -1.4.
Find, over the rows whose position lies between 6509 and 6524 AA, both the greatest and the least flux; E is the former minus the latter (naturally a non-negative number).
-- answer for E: 0.9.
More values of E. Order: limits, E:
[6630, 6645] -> 1.1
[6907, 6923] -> 2.2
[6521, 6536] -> 1.3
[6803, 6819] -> 0.5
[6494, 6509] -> 1.7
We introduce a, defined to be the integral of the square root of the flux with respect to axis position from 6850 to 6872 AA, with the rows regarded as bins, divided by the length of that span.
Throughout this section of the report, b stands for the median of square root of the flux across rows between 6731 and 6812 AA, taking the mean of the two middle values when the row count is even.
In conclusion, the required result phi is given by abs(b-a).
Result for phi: 0.01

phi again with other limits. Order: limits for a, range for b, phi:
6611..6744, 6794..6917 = 0.16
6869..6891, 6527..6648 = 0.55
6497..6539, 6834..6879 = 0.83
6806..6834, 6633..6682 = 0.30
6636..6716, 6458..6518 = 0.44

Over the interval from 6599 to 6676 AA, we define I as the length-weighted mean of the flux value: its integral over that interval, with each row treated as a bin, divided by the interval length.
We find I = 13.2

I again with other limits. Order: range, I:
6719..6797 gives 10.1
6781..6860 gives 10.2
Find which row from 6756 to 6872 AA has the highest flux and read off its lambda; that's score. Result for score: 6763.93 AA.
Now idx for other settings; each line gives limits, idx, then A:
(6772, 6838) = 3.19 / 10.2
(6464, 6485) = 3.86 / 14.9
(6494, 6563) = 4.07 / 16.6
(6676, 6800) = 3.21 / 10.3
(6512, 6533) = 4.11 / 16.9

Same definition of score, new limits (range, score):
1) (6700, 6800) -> 6708.09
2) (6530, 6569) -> 6558.42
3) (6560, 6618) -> 6561.44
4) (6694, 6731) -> 6708.09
